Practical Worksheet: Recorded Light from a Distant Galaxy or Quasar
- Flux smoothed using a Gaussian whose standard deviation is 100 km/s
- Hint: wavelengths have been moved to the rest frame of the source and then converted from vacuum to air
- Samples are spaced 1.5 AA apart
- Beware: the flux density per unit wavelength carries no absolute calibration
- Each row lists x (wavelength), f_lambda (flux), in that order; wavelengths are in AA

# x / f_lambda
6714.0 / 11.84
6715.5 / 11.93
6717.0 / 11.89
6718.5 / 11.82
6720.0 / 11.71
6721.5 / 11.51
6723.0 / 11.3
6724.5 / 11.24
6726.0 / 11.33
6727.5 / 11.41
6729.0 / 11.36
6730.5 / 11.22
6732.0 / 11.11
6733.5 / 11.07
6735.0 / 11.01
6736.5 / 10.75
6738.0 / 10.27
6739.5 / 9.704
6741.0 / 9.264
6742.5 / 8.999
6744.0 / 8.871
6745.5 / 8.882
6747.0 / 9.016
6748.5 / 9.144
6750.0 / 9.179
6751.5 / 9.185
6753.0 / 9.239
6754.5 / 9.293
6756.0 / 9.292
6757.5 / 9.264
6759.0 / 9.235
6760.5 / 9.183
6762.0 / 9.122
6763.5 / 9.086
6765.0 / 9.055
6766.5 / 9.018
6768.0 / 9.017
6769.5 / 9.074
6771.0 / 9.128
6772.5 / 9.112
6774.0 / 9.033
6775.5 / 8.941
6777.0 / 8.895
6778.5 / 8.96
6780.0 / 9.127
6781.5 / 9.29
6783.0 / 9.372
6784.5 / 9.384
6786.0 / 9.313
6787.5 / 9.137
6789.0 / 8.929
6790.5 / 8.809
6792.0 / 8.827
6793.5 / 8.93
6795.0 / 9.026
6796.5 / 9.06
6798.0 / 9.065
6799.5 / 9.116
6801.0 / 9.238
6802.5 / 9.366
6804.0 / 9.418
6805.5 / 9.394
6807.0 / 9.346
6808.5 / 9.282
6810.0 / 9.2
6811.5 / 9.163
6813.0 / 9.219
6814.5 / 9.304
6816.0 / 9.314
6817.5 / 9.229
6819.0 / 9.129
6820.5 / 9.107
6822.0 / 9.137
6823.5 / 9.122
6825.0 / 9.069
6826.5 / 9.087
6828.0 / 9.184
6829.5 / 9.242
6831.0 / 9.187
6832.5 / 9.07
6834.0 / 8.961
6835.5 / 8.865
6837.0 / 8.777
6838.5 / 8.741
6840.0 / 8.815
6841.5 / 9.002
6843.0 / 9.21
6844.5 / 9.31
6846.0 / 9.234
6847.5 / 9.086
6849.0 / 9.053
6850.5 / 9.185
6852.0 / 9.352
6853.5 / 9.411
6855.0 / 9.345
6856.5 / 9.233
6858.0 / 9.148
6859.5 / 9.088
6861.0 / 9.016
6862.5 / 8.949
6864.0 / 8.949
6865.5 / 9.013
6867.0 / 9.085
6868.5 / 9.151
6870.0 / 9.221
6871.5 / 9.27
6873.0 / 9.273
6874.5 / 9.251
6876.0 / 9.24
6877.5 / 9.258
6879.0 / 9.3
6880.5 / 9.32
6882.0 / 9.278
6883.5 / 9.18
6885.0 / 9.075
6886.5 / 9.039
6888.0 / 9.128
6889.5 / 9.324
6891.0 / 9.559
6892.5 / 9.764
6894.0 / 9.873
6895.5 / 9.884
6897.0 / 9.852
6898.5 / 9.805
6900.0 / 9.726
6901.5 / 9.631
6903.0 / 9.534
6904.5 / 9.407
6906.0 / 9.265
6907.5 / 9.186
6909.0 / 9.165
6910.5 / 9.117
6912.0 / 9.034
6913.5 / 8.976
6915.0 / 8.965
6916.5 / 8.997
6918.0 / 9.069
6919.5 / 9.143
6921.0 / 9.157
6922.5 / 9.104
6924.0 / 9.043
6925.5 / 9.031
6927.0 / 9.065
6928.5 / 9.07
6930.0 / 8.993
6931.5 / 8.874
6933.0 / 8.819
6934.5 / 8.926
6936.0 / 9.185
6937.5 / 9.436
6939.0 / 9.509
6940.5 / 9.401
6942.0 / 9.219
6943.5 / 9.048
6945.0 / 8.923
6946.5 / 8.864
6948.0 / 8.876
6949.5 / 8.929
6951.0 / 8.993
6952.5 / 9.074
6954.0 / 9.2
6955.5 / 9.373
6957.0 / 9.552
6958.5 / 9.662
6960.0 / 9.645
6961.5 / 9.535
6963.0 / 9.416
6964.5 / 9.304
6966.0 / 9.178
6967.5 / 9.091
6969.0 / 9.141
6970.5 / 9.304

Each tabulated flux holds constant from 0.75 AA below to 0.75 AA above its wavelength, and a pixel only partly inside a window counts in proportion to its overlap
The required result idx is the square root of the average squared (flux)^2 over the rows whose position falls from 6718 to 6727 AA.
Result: 132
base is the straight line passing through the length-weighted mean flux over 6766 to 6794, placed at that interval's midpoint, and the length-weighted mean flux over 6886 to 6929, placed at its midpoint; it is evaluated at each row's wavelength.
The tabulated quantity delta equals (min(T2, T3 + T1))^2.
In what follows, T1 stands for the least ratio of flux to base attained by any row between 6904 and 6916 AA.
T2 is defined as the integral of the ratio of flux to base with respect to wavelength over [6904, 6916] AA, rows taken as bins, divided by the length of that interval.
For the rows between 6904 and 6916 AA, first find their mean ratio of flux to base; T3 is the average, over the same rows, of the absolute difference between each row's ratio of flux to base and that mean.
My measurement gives 0.95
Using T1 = 0.96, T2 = 0.98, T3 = 0.013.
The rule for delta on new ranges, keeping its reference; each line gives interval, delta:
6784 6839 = 0.94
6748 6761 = 1.04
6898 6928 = 0.97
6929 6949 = 0.93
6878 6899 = 1.01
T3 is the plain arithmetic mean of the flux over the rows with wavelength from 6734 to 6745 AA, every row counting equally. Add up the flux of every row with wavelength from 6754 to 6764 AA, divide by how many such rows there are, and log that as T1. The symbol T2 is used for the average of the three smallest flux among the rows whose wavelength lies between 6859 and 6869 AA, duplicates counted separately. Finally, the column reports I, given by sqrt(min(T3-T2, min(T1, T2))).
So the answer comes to 0.93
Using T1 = 9.2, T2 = 8.97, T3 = 9.84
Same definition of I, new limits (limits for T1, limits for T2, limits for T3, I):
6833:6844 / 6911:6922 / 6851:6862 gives 0.50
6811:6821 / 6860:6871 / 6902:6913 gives 0.52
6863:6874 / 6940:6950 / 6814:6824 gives 0.55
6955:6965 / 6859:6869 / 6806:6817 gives 0.54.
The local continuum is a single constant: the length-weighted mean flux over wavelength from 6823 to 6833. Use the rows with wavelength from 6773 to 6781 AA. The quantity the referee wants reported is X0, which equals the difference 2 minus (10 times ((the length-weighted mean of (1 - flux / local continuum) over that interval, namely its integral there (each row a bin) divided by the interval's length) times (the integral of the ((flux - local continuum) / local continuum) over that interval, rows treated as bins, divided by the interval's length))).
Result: 2.00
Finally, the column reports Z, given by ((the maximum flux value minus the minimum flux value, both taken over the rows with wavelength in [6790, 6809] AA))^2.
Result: 0.37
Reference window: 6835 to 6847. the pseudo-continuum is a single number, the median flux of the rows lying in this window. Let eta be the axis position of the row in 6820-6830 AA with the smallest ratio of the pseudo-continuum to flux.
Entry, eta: 6829.5 AA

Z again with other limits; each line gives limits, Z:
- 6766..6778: 0.05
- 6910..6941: 0.48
